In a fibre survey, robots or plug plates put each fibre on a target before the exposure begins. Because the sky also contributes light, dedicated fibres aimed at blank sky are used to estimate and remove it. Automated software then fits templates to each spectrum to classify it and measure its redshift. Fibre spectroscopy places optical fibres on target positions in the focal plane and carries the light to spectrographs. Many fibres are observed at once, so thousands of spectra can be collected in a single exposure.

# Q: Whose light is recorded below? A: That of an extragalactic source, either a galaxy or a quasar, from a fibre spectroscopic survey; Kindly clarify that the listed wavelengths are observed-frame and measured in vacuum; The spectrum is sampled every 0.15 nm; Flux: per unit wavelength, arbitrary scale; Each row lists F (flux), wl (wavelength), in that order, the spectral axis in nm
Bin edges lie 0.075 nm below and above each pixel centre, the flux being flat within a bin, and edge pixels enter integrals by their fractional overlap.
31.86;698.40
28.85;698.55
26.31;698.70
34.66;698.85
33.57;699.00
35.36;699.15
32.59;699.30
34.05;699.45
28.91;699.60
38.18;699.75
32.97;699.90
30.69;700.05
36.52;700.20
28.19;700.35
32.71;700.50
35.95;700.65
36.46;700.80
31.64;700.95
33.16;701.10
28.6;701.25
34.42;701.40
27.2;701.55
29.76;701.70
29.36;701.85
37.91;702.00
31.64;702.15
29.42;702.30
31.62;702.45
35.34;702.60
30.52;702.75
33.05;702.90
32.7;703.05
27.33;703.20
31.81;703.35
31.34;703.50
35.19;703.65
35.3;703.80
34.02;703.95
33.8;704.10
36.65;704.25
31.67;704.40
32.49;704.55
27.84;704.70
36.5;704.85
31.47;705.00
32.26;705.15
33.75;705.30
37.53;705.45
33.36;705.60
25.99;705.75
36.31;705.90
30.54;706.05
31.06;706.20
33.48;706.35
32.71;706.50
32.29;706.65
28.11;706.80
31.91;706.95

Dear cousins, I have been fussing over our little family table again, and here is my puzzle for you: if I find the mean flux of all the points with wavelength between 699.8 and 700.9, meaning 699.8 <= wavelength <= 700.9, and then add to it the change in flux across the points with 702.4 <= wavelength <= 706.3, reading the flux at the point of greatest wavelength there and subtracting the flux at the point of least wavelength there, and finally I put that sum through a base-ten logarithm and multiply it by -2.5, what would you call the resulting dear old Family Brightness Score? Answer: -3.79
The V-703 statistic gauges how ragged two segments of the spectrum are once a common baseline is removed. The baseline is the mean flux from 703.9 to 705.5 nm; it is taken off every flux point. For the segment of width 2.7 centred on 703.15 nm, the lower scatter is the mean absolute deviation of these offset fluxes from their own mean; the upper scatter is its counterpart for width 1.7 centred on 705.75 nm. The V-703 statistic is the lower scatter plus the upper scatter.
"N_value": 4.29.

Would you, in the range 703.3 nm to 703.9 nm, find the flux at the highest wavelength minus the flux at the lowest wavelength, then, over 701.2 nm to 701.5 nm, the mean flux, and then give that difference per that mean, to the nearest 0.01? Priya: 0.11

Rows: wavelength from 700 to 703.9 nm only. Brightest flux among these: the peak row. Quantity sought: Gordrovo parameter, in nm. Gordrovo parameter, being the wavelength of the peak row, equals 702.00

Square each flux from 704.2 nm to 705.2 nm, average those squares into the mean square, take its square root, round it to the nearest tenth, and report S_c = 32.8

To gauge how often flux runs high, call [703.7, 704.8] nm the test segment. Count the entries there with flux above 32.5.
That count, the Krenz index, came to 4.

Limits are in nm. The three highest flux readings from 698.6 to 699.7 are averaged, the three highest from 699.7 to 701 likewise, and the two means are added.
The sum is 71.7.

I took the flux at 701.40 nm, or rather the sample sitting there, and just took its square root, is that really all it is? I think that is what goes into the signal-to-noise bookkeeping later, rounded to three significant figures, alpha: 5.87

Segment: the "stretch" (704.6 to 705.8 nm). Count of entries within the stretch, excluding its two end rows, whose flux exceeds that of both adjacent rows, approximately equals 2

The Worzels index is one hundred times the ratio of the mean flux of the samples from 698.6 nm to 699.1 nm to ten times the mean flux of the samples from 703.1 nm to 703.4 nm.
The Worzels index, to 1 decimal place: 10.7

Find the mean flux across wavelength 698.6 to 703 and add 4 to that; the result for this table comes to 36.4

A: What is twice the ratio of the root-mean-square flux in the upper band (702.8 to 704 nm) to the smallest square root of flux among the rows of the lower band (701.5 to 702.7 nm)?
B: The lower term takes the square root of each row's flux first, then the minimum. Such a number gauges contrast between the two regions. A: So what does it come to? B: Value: 12.5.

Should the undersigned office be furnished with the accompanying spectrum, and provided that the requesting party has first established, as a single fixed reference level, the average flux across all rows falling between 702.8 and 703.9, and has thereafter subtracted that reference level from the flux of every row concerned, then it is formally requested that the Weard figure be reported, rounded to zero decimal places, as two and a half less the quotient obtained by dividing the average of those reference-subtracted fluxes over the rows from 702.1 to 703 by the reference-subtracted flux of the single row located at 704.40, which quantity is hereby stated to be 2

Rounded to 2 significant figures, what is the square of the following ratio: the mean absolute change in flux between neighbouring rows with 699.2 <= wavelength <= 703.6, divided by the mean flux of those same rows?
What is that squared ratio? 0.016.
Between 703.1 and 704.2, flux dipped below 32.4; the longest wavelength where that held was 703.50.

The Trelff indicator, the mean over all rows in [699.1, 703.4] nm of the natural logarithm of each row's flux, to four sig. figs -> 3.472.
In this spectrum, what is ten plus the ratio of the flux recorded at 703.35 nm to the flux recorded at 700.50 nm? 11.0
